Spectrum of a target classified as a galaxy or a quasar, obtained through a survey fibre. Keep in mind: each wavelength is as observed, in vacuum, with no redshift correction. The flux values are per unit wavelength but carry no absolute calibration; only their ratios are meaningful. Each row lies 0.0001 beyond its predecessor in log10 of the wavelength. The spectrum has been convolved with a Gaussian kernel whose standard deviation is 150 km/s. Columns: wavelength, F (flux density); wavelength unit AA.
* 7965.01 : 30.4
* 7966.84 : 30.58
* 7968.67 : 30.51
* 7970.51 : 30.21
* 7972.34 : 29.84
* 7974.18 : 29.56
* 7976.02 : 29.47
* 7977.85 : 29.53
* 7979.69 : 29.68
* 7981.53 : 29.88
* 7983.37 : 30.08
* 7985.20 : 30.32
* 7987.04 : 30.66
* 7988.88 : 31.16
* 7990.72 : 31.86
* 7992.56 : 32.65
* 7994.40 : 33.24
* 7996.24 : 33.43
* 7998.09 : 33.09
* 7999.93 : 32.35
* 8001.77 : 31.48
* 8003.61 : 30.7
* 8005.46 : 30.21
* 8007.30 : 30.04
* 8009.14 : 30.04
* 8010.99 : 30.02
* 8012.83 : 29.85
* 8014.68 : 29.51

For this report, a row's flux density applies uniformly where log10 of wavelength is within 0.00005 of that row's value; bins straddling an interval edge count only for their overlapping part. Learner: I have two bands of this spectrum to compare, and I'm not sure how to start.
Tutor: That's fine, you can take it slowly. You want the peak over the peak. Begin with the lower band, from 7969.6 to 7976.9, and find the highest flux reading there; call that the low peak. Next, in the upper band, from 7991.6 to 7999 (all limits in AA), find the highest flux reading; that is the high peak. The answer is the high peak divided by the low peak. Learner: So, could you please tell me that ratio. 1.11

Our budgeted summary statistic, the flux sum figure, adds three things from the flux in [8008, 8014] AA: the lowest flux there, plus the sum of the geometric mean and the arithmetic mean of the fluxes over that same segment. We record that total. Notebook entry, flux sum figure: 89.8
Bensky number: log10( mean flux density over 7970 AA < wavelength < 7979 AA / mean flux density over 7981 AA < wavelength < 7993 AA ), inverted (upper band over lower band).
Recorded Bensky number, 0.0175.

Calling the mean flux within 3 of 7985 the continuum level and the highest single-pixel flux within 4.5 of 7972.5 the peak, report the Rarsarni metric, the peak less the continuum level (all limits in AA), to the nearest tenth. 0.2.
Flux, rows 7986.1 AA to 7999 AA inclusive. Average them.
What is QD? 32.3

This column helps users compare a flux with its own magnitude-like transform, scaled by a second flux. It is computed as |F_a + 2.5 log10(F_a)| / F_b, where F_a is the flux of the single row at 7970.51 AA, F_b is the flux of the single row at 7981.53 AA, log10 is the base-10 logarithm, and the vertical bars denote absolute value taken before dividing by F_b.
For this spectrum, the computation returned 1.13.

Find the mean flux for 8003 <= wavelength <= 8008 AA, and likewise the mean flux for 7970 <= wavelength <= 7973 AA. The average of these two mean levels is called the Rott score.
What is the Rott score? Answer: 30.2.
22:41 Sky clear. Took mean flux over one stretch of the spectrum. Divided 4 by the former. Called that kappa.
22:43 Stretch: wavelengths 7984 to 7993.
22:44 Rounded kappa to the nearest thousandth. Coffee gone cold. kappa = 0.128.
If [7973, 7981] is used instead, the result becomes 0.135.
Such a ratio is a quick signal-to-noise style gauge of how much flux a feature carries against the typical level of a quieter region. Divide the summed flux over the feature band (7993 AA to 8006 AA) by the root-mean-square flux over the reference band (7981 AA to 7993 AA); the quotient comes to 7.3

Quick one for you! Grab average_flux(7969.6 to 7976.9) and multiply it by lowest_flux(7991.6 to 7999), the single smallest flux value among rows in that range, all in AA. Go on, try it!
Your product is 972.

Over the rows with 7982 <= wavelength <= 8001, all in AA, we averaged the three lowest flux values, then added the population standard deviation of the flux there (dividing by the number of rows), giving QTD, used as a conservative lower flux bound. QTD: 31.5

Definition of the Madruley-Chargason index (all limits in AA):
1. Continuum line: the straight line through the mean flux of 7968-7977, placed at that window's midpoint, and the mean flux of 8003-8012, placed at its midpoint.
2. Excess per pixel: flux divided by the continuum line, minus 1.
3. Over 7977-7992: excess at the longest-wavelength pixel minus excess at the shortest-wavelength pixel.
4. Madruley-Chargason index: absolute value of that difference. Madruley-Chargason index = 0.074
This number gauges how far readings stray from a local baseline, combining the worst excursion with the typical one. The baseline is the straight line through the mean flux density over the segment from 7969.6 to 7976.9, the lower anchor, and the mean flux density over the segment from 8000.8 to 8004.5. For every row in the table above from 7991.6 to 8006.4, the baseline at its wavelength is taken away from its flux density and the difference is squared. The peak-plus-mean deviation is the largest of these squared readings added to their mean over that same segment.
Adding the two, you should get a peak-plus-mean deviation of 10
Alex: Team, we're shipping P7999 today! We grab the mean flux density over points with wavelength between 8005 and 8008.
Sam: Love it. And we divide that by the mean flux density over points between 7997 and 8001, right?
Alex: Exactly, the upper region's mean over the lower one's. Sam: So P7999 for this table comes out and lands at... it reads 0.92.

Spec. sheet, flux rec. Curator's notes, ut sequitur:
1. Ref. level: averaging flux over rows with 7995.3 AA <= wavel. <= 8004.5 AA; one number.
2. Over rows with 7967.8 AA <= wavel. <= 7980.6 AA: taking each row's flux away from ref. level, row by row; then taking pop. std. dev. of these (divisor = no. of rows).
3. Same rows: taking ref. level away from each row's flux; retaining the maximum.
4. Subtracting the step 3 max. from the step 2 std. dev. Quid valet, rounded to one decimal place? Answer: 2.1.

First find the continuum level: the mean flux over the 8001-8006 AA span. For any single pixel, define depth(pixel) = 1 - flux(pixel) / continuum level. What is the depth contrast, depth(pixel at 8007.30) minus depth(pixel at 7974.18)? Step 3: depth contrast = -0.016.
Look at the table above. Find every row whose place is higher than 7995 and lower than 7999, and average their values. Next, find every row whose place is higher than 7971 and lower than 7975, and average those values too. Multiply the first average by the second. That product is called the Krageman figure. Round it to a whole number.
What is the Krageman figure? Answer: 988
